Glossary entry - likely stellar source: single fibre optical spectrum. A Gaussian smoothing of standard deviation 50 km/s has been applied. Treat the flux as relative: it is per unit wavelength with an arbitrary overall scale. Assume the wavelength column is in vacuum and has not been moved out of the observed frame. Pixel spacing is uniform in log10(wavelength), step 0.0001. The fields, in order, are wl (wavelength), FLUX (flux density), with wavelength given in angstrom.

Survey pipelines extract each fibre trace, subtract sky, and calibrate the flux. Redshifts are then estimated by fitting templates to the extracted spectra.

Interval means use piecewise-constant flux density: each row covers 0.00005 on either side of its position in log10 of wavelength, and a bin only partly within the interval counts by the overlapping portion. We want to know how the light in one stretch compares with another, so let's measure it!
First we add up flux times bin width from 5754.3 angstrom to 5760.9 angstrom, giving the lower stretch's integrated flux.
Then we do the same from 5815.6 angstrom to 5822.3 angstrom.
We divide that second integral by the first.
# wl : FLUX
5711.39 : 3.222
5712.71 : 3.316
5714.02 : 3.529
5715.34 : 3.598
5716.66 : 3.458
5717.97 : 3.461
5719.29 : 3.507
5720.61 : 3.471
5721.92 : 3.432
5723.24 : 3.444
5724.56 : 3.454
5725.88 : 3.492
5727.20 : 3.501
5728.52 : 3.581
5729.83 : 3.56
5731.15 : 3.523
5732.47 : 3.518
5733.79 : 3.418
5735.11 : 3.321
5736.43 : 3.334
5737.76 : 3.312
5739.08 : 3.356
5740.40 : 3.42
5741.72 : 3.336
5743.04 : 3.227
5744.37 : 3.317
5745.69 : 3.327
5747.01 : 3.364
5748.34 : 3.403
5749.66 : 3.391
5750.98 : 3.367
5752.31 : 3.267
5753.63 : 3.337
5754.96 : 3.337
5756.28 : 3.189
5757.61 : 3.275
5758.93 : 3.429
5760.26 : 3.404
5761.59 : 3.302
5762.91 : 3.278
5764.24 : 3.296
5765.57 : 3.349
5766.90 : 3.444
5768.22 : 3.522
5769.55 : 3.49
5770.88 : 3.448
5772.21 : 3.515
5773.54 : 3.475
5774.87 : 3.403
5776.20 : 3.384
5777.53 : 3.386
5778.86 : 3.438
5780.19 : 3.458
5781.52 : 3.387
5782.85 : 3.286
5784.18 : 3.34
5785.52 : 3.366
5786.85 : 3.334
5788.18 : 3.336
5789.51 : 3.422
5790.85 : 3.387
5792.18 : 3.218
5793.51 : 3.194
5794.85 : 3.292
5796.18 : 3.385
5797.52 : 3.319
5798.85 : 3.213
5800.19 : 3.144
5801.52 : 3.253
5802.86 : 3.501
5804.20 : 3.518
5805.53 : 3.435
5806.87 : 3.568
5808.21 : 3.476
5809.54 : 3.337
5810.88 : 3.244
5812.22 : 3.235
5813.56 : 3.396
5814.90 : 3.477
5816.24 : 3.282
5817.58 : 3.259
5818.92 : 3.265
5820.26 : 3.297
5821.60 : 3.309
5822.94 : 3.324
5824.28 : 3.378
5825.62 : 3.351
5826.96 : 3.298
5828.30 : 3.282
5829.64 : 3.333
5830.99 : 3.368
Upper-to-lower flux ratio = 1.00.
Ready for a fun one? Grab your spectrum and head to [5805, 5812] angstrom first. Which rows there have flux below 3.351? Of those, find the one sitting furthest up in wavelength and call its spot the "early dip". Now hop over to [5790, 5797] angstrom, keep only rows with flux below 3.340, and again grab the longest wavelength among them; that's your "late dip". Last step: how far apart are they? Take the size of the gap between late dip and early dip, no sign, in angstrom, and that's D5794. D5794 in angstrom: 16.0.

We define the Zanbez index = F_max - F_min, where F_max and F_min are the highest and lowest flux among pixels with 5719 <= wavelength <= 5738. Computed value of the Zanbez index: 0.27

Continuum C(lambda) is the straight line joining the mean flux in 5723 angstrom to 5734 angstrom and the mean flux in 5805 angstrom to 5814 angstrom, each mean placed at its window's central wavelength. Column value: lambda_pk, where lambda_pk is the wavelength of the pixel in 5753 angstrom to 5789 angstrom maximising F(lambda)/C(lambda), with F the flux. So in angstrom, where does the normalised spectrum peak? 5768.22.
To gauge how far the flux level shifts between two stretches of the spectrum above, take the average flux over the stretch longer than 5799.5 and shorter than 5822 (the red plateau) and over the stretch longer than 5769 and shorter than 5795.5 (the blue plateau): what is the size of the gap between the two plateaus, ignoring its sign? 0.025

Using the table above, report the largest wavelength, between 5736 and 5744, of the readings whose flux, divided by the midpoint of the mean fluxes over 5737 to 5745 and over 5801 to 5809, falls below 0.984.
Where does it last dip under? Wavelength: 5743.04 angstrom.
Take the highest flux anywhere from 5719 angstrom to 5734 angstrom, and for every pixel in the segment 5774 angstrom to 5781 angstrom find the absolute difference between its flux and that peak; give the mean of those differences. 0.17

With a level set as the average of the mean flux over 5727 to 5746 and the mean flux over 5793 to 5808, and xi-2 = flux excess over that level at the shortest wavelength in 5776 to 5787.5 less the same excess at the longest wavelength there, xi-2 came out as 0.05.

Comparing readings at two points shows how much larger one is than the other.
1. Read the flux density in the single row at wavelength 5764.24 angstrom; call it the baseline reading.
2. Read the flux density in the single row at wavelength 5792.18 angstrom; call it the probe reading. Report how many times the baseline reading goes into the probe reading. 0.98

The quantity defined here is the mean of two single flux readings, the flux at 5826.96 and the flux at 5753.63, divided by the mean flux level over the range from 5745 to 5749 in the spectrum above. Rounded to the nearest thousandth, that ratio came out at 0.986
